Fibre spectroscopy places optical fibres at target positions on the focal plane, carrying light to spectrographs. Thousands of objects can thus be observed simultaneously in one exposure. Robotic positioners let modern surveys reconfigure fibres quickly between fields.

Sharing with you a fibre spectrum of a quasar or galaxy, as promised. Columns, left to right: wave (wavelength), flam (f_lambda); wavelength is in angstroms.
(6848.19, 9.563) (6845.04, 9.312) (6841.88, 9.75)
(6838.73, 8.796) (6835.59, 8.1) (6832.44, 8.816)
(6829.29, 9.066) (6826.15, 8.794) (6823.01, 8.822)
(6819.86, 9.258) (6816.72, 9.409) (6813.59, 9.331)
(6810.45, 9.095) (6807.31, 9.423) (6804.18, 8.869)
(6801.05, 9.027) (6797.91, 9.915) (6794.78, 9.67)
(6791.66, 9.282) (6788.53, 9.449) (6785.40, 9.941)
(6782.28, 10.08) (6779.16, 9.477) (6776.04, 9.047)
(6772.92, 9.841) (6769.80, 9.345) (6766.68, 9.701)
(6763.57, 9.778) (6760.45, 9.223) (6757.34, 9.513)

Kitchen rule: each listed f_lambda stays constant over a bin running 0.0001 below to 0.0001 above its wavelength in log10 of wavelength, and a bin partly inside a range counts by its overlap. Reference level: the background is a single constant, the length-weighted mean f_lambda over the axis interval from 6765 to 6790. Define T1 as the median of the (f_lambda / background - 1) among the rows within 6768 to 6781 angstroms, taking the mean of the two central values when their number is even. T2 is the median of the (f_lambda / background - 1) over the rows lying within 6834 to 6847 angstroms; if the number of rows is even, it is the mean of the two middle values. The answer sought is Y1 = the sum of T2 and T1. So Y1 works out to -0.079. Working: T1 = -0.02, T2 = -0.06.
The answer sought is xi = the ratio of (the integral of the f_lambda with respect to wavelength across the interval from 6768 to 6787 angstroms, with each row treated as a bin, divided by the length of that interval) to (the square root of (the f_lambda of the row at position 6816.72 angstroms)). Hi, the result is 3.14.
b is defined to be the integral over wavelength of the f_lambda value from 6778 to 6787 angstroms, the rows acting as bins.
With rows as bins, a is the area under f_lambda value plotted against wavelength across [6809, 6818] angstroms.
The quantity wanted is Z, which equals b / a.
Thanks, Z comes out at 1.06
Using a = 83.5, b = 89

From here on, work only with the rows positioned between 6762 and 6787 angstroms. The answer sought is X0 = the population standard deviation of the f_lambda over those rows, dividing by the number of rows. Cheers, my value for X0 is 0.32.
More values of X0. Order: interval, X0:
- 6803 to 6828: 0.25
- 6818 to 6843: 0.44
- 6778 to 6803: 0.34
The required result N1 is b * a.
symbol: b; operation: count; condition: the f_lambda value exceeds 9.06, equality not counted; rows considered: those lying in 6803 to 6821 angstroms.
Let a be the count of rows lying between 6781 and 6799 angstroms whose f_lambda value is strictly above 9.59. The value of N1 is 20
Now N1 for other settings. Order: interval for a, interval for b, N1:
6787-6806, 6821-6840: 2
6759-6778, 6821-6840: 3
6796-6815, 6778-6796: 6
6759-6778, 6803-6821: 15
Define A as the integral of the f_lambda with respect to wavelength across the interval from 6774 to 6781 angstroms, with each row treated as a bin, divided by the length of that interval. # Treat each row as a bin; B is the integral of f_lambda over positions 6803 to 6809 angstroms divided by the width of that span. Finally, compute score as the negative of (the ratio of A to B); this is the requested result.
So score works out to -1.019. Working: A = 9.3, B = 9.2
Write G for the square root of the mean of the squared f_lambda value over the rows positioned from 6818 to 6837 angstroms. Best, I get 8.82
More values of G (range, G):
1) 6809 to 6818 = 9.28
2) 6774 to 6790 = 9.61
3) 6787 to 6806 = 9.38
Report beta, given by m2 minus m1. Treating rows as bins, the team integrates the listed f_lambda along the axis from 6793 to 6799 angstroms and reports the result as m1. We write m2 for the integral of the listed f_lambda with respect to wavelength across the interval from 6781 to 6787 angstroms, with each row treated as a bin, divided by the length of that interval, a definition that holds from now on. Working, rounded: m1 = 59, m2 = 10.0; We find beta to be -49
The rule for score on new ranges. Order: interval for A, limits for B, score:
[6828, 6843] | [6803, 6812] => -0.971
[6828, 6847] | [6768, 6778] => -0.954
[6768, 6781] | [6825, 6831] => -1.057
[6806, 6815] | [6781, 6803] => -0.965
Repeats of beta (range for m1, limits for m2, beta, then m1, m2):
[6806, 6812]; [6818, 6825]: -46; 55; 9.0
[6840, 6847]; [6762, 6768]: -57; 66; 9.7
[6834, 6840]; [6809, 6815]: -41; 51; 9.2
